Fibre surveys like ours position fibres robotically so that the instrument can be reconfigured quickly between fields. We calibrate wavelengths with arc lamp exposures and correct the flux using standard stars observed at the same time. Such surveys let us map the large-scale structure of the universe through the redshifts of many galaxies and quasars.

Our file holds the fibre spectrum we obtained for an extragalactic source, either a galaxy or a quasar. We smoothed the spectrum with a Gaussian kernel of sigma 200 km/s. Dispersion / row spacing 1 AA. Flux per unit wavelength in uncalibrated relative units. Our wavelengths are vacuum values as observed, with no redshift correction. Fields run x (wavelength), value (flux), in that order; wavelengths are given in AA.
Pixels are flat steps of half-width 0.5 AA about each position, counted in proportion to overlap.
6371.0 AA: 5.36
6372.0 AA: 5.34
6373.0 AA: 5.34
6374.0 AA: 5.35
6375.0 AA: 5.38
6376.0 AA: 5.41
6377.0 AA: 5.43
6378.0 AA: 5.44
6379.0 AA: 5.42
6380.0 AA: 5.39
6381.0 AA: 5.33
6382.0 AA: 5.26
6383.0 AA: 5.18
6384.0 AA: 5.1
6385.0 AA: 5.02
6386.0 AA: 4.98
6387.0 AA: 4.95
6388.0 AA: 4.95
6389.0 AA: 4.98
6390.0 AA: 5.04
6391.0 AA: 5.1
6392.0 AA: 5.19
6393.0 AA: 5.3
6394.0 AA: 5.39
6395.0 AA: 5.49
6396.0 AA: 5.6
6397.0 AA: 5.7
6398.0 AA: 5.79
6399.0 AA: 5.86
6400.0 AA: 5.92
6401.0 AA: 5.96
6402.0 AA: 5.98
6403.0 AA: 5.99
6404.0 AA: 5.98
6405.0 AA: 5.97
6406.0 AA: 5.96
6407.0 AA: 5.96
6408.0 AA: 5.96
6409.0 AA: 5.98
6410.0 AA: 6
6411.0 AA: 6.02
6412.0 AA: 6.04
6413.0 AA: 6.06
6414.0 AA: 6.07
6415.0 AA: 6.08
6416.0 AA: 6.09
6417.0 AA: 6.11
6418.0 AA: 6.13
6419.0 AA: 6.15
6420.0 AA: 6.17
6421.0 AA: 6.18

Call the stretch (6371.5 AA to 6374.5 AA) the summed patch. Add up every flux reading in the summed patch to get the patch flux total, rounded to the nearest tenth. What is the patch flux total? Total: 16.0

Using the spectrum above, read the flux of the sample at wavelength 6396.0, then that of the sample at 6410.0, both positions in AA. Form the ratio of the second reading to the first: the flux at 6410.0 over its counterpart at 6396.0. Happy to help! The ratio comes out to 1.07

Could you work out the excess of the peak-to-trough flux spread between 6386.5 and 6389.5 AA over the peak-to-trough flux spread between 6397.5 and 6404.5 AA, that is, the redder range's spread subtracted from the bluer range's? -0.17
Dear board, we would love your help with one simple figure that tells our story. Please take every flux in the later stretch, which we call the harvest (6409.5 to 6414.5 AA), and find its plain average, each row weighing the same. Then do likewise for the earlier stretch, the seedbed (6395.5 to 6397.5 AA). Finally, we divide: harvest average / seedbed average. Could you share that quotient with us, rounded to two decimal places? 1.07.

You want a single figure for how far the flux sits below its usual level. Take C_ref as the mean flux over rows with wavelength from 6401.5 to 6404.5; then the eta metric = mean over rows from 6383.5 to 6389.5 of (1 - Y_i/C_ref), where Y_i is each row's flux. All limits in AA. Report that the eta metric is 0.16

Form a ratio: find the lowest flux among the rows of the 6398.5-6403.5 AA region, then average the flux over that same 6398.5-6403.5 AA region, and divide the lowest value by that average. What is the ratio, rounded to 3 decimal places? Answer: 0.986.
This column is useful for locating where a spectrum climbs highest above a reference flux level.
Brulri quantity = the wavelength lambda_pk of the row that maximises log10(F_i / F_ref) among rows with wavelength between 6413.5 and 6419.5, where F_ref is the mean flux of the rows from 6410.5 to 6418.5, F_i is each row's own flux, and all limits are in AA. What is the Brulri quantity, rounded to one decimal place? 6419.0 AA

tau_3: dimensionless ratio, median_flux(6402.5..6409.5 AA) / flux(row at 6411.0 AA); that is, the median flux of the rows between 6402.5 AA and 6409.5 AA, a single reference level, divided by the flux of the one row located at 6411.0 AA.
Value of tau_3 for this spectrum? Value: 0.99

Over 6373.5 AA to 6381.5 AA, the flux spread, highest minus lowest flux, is 0.11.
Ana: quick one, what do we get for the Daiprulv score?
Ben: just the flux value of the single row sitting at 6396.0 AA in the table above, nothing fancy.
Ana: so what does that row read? 5.6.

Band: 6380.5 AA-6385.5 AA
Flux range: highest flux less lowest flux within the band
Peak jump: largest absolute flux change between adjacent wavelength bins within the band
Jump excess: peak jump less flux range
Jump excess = -0.23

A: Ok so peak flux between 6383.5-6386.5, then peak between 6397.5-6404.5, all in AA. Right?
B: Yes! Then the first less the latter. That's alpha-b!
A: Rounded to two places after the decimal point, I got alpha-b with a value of -0.89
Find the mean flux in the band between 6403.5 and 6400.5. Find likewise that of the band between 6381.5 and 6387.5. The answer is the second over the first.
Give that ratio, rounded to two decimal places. 0.85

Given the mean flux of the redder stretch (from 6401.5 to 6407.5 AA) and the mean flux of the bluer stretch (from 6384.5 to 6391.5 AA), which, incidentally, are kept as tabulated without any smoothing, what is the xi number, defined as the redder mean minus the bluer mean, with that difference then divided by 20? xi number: 0.0485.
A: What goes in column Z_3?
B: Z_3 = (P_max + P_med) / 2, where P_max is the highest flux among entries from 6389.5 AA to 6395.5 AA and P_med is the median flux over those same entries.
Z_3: 5.37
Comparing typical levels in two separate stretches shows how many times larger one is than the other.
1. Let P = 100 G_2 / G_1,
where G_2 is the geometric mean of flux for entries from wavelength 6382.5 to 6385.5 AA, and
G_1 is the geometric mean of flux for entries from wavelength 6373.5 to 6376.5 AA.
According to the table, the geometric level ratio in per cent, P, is 95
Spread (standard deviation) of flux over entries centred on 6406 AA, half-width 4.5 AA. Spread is 0.01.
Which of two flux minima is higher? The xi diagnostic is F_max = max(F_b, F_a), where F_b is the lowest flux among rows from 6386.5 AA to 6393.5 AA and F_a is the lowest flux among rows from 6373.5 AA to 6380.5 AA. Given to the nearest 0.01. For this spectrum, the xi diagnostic 5.35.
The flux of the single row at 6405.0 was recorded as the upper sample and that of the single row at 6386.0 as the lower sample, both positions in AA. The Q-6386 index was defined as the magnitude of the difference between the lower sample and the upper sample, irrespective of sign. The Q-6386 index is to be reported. 0.99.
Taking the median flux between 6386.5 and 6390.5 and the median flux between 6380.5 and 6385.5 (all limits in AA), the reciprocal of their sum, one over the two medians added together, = 0.0986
